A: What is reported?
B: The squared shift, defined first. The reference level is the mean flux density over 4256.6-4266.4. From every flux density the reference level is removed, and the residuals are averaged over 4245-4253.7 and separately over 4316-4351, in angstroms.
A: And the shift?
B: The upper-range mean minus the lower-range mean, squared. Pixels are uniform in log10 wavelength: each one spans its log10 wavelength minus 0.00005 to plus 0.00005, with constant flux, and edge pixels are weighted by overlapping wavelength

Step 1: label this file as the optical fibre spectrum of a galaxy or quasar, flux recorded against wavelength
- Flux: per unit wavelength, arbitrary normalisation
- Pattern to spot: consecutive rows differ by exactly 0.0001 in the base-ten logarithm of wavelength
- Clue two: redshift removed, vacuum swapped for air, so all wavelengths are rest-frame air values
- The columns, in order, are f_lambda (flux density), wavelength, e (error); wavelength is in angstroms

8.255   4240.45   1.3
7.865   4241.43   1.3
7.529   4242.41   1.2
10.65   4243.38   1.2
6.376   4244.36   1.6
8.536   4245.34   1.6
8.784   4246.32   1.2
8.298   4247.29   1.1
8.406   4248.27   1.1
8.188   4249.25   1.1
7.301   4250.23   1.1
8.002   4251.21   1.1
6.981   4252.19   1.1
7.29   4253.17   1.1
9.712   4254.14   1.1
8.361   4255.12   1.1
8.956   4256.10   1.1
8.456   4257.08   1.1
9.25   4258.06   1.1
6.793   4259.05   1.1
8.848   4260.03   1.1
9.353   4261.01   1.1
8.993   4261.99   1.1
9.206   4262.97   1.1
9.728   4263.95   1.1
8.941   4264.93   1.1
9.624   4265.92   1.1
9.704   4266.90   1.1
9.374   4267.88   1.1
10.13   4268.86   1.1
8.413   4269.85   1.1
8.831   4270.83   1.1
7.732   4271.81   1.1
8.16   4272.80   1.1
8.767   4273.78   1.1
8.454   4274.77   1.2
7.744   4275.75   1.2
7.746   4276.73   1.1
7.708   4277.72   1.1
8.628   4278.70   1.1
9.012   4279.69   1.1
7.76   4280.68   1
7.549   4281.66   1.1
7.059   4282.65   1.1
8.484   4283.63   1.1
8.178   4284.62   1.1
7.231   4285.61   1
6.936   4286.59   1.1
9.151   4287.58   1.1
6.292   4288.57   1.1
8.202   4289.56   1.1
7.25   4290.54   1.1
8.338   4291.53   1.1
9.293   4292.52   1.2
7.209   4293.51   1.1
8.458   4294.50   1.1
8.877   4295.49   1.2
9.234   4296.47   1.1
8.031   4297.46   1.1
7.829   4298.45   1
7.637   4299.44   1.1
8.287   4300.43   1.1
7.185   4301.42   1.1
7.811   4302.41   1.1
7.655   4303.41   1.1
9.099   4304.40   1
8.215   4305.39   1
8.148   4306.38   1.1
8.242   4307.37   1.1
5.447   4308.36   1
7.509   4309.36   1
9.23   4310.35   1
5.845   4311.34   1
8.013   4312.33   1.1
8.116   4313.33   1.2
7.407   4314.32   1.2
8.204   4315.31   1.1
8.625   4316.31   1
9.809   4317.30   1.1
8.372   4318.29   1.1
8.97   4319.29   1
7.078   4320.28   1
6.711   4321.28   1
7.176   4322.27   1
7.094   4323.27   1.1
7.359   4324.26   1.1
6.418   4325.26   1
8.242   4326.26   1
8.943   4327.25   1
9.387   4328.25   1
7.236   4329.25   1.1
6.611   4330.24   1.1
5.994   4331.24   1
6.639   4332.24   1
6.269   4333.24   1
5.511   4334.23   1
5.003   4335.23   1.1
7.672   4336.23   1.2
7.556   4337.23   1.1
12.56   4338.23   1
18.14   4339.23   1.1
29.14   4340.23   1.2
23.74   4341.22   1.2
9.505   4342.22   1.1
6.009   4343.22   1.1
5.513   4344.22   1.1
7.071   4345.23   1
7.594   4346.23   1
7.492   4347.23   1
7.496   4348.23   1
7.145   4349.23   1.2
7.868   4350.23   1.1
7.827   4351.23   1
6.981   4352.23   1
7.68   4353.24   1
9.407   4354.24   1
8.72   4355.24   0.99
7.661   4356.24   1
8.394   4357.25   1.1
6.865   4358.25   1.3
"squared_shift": 0.9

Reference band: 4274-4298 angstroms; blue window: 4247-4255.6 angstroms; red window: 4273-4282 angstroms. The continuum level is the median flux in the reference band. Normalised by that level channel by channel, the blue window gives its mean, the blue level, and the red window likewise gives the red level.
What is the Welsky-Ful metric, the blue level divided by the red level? 0.99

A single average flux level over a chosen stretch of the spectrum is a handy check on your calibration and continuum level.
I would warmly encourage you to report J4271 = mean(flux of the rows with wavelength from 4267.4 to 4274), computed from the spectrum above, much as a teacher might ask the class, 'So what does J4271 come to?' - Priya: 8.8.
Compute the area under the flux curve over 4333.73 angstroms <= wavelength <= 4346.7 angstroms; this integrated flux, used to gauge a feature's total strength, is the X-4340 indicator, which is 145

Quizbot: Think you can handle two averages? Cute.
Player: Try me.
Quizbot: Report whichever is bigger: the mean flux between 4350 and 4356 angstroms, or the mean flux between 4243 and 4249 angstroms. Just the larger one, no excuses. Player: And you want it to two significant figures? 8.5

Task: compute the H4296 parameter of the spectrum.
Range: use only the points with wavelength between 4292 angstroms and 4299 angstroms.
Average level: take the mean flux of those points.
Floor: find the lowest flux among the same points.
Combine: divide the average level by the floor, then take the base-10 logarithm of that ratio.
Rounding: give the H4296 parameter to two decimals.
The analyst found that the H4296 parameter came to 0.07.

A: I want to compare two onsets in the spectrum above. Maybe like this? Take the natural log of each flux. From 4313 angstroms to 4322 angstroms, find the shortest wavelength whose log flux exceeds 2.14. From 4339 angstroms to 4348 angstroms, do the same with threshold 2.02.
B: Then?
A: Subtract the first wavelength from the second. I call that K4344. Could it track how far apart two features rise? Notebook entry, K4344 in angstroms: 22.9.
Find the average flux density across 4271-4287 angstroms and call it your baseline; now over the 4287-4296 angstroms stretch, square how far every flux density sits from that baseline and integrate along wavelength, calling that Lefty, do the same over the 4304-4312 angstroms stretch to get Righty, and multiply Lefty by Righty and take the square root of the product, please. 11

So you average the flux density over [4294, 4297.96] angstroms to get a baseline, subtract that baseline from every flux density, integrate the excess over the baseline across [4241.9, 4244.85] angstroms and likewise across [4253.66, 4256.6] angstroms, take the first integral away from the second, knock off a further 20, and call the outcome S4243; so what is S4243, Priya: -17.6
